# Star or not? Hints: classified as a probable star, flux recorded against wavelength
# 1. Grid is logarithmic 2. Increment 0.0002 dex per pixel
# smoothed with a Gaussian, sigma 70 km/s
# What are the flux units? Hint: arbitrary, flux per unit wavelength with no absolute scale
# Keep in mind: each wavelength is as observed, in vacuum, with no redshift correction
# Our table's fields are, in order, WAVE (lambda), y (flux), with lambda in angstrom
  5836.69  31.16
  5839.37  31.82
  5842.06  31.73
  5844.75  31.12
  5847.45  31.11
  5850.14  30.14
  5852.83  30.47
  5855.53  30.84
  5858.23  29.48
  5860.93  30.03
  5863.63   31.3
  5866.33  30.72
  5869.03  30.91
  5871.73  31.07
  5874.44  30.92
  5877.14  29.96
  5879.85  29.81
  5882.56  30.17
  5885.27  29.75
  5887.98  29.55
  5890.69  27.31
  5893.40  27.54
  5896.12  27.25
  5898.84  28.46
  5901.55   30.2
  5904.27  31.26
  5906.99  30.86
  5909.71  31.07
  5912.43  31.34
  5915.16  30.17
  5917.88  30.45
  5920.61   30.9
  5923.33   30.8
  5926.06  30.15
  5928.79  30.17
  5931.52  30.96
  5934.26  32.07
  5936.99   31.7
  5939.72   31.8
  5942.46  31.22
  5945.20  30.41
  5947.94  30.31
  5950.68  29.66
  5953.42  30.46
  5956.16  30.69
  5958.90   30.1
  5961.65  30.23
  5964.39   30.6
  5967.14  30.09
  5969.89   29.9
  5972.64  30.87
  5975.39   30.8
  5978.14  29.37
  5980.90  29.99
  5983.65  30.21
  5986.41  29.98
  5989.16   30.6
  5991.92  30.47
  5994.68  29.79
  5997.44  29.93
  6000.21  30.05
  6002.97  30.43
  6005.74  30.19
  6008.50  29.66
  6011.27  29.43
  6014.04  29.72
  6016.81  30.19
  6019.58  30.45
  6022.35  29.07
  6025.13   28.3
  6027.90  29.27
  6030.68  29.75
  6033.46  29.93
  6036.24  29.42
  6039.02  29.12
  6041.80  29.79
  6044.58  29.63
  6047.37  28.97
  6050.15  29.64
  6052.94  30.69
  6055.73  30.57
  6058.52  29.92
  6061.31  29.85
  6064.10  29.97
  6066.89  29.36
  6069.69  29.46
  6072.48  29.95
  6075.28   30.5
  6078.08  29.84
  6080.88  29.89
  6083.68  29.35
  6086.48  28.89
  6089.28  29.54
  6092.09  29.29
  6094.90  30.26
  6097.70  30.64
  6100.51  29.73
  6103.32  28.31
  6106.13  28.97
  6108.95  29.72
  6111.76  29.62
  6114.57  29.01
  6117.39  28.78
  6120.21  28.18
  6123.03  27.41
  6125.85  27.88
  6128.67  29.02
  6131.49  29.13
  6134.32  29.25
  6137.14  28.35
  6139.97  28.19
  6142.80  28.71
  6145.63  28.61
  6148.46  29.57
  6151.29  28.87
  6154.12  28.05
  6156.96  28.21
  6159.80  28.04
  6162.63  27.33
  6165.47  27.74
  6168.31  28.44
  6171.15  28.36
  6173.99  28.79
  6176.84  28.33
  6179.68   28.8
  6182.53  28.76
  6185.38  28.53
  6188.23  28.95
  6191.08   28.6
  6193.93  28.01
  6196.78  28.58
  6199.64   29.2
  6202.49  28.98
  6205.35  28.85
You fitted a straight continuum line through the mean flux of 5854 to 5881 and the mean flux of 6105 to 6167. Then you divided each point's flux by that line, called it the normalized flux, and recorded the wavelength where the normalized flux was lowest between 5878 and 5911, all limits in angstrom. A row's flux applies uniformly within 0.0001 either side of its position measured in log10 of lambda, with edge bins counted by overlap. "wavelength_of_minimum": 5896.12 angstrom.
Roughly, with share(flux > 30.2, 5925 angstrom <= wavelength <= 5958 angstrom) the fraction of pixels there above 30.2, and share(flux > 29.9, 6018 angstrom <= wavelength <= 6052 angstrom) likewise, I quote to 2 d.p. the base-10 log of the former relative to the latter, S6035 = 0.65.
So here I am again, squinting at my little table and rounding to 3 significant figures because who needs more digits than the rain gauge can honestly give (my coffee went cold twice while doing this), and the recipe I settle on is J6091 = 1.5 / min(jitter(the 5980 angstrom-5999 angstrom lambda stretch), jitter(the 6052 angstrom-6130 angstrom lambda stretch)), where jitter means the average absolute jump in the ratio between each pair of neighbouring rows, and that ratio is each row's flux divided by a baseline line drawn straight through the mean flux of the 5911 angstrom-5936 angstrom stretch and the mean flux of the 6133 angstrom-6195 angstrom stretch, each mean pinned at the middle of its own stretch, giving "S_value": 134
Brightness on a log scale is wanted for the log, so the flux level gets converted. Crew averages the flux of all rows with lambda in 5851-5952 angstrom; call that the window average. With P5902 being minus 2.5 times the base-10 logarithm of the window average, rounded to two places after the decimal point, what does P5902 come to -3.70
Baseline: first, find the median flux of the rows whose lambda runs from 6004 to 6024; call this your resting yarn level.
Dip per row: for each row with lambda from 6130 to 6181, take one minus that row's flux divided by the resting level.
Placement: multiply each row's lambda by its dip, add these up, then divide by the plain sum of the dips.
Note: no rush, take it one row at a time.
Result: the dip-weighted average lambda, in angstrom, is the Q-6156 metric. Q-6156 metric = 6157.7 angstrom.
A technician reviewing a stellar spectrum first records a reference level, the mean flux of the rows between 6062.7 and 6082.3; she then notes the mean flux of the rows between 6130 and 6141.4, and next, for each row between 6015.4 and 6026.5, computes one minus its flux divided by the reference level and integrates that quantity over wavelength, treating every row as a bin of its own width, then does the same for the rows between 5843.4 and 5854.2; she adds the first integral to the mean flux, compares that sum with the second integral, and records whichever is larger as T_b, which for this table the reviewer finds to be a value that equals 28.86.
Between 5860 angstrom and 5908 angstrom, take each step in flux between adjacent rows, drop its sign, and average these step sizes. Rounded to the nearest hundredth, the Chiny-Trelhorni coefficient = 0.68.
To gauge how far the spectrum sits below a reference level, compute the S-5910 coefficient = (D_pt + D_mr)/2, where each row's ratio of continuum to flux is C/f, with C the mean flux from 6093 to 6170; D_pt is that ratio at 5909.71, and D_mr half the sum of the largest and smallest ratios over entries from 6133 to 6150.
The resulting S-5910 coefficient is 0.960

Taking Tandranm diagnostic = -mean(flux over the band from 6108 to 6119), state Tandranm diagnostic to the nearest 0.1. -29.3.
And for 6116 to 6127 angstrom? -28.1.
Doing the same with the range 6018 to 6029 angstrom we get -29.3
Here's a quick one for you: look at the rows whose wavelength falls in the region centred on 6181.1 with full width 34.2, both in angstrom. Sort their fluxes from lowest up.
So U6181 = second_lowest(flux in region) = 28.01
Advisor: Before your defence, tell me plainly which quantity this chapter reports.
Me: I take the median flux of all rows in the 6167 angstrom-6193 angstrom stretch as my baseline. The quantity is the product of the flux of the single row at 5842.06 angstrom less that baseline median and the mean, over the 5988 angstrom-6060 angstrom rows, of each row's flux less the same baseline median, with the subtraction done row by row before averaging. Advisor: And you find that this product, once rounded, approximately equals 3.8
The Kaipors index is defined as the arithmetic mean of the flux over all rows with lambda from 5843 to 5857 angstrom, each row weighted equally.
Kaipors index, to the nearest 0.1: 30.7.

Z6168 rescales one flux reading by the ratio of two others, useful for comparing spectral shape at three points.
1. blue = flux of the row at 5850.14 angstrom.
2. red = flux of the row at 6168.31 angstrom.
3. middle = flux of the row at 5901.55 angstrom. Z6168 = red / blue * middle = 28.5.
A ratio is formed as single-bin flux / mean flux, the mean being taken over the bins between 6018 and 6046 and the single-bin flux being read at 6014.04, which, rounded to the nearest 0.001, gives 1.008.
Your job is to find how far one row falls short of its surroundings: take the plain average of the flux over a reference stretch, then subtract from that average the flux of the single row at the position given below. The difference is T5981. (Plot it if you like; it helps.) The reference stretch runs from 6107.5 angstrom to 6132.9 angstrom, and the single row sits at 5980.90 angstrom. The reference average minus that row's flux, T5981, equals -1.2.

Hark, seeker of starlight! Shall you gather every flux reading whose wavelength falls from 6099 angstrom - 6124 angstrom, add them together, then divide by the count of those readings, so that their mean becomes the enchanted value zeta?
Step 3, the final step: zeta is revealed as 28.9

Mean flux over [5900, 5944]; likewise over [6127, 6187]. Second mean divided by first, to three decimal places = 0.922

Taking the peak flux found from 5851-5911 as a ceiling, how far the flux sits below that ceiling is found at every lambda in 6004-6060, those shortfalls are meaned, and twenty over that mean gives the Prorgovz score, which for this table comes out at 12.4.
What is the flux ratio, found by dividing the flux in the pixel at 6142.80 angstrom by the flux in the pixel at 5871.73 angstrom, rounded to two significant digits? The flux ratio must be 0.92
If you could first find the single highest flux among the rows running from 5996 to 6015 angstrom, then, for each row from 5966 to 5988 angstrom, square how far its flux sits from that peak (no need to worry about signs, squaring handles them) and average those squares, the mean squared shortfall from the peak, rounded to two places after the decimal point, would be 0.29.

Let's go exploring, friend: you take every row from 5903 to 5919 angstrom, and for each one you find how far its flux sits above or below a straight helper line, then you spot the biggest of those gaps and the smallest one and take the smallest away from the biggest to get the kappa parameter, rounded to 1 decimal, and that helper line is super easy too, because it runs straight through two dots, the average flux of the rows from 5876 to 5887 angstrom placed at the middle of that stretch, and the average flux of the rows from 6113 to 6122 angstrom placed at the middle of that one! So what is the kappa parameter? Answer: 1.2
